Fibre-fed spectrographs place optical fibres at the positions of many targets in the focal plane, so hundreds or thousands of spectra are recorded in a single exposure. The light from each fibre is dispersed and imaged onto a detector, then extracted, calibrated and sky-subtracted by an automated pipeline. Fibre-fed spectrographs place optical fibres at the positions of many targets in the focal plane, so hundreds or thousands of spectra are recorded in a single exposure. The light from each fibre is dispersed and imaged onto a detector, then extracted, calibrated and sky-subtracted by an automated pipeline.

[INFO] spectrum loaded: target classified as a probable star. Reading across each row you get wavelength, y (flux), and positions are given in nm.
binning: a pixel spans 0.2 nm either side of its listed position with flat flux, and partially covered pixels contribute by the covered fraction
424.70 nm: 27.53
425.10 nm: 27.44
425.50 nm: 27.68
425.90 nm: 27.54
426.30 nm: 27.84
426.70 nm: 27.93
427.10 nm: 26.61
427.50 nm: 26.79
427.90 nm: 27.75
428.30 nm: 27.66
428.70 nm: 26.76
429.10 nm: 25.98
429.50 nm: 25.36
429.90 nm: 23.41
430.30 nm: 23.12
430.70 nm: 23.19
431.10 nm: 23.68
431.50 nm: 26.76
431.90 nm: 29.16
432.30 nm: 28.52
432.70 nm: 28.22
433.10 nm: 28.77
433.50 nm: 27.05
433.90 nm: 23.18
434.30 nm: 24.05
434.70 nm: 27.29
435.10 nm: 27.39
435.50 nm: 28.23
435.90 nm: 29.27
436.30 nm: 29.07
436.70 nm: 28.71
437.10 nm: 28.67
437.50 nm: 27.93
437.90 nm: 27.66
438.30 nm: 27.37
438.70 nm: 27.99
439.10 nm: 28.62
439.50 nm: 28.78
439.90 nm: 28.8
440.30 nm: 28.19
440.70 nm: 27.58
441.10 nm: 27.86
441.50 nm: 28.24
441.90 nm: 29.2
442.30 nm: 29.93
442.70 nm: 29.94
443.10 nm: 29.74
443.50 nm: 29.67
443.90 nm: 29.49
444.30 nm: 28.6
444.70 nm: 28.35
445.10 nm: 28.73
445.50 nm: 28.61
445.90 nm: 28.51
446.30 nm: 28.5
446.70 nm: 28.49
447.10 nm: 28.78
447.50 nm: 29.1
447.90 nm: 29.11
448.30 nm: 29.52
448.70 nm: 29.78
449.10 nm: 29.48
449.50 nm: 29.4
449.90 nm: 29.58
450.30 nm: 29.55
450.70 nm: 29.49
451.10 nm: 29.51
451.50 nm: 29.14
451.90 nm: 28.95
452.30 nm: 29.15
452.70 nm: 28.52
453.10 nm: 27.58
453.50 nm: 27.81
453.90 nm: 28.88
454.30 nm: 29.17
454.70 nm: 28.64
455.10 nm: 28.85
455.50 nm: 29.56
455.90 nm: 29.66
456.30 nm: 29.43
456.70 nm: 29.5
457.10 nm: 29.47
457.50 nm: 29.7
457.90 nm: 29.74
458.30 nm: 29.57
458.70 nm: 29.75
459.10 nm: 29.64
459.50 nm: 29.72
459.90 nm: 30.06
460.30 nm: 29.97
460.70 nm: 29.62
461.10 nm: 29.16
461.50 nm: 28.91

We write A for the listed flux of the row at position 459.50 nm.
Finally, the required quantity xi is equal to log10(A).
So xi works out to 1.47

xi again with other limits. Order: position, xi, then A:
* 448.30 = 1.47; 29.52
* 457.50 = 1.47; 29.7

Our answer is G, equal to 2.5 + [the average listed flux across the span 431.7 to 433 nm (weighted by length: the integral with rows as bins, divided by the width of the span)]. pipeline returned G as 31.1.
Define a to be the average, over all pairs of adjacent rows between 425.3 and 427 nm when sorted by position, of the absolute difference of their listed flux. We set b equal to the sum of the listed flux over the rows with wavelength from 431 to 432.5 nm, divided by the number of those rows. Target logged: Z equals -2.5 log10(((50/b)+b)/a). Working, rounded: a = 0.18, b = 27.0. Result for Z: -5.53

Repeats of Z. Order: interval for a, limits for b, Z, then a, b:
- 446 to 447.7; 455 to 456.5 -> -5.44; 0.21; 29.4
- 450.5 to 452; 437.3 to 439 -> -5.46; 0.19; 27.7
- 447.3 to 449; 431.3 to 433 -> -5.30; 0.23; 28.2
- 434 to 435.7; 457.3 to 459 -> -3.38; 1.39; 29.7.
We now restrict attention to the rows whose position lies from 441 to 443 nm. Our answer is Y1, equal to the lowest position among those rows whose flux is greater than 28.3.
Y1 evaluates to 441.90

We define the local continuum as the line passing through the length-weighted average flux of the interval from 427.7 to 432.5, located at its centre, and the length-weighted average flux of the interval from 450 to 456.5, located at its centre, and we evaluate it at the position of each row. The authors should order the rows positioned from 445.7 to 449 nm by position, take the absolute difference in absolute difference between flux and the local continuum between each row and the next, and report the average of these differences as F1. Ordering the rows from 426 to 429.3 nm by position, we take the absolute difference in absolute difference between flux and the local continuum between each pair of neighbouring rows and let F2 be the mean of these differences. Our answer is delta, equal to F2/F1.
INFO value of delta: 3.5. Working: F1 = 0.18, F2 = 0.62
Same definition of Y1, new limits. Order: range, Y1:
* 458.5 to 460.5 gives 458.70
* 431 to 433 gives 431.90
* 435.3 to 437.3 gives 435.90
